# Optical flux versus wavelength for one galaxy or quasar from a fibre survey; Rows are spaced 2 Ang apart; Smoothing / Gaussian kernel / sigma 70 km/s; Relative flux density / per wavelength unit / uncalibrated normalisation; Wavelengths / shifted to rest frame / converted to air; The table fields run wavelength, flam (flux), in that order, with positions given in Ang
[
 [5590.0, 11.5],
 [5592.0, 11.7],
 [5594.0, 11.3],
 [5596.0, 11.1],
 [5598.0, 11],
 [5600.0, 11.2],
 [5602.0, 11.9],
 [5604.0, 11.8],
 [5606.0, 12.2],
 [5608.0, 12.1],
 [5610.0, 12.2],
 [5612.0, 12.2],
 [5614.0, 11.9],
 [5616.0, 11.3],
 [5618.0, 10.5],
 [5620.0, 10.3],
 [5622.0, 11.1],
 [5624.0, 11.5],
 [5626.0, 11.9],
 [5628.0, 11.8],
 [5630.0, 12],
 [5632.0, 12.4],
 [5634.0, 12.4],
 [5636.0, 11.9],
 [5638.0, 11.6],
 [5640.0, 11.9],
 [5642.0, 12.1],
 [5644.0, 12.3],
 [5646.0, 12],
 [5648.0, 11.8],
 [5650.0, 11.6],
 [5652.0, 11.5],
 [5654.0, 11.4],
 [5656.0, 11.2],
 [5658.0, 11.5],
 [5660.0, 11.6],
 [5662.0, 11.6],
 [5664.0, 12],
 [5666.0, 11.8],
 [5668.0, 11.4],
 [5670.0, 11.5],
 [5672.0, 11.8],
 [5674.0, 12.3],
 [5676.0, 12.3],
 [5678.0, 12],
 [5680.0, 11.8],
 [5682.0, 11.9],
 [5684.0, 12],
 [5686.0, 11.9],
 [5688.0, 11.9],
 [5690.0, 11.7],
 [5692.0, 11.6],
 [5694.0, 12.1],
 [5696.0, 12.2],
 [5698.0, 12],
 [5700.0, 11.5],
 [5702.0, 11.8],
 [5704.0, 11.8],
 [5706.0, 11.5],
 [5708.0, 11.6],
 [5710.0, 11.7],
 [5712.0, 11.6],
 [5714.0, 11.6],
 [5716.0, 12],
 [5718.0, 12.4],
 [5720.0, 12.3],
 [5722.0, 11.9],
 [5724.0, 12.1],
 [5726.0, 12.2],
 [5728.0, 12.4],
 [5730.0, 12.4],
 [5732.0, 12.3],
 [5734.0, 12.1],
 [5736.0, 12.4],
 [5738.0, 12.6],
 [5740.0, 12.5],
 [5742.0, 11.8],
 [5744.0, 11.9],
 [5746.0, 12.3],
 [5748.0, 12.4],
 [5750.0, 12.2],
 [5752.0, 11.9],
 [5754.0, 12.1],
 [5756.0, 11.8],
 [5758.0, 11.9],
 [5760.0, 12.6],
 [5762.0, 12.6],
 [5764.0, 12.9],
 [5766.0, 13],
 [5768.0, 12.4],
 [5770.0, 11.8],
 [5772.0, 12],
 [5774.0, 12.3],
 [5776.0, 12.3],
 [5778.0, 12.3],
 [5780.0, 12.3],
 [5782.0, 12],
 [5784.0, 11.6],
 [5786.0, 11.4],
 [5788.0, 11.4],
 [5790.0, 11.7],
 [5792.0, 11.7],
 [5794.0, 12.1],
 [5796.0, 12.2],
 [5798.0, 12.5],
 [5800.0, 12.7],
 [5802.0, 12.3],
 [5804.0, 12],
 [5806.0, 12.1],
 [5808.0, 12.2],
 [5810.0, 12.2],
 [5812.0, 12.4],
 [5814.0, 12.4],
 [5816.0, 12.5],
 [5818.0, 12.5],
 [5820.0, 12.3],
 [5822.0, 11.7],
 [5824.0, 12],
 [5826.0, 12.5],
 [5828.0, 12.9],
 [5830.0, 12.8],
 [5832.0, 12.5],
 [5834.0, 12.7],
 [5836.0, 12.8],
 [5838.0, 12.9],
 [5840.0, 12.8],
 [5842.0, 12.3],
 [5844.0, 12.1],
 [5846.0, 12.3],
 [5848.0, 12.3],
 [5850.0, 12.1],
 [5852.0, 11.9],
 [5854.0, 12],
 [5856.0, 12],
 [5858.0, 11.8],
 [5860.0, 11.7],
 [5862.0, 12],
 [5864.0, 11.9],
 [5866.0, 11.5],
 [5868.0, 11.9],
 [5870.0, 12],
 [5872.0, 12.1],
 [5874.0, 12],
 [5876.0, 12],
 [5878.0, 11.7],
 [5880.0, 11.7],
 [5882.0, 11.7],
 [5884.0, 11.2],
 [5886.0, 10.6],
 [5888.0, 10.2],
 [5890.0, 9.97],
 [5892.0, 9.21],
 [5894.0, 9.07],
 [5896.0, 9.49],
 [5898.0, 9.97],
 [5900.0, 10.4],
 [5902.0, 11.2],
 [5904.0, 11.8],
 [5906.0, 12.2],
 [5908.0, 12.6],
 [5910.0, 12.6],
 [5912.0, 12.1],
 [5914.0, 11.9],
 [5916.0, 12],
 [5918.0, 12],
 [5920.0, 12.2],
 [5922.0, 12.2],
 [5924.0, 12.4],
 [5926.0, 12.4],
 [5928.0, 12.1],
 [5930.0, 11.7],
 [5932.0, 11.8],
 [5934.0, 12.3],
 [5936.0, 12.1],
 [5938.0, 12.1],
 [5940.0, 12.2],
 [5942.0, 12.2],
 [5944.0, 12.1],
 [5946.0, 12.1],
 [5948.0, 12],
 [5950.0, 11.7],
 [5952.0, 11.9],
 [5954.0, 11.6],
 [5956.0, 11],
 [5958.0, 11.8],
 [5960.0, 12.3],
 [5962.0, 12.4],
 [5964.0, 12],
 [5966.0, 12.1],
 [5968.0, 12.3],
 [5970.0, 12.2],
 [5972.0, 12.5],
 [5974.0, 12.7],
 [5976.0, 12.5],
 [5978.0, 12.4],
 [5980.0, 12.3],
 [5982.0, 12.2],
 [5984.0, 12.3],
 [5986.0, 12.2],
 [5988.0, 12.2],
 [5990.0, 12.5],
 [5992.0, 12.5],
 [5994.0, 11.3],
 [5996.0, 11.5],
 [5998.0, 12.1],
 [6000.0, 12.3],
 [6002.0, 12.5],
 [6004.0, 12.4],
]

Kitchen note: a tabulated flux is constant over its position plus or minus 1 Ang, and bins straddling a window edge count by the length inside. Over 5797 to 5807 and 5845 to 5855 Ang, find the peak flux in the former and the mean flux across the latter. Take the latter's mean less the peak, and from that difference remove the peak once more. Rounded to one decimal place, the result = -13.3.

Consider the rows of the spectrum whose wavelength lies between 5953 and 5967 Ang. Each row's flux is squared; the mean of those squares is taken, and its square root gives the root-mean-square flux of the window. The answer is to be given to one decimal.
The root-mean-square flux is 11.9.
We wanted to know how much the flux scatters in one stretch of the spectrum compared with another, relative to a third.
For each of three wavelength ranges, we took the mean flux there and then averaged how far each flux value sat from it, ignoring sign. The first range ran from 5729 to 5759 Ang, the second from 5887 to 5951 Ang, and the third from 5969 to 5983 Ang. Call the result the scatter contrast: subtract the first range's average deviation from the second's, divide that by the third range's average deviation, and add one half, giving 4.6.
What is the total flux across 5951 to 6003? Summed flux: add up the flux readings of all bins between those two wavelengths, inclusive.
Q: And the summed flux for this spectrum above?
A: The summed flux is 315.6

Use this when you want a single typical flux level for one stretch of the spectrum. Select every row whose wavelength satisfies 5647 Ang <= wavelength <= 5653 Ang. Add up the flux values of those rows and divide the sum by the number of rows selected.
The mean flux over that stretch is 11.63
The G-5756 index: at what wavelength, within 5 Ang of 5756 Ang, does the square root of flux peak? 5760.0 Ang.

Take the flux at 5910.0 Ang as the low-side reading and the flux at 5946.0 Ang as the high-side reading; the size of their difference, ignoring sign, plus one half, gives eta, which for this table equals 1.00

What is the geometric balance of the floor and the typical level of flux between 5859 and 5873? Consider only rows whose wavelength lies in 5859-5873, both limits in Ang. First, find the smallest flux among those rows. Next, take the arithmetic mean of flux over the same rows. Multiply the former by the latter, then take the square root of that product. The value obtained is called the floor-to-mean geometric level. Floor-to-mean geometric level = 11.7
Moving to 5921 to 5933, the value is 11.9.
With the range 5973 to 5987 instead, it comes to 12.3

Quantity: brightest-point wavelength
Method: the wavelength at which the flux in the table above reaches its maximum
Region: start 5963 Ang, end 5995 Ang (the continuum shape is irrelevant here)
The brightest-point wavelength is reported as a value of 5974.0 Ang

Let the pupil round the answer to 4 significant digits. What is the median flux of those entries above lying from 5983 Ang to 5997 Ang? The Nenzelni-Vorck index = 12.20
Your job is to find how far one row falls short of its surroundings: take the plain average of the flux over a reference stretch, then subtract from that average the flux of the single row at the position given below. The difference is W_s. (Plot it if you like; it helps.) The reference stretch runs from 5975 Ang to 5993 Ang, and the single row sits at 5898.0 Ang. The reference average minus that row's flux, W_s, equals 2.4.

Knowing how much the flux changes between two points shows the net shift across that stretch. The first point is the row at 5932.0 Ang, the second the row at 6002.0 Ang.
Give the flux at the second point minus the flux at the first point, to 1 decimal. 0.7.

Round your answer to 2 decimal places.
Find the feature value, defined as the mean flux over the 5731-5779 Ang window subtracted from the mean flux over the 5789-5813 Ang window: -0.09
